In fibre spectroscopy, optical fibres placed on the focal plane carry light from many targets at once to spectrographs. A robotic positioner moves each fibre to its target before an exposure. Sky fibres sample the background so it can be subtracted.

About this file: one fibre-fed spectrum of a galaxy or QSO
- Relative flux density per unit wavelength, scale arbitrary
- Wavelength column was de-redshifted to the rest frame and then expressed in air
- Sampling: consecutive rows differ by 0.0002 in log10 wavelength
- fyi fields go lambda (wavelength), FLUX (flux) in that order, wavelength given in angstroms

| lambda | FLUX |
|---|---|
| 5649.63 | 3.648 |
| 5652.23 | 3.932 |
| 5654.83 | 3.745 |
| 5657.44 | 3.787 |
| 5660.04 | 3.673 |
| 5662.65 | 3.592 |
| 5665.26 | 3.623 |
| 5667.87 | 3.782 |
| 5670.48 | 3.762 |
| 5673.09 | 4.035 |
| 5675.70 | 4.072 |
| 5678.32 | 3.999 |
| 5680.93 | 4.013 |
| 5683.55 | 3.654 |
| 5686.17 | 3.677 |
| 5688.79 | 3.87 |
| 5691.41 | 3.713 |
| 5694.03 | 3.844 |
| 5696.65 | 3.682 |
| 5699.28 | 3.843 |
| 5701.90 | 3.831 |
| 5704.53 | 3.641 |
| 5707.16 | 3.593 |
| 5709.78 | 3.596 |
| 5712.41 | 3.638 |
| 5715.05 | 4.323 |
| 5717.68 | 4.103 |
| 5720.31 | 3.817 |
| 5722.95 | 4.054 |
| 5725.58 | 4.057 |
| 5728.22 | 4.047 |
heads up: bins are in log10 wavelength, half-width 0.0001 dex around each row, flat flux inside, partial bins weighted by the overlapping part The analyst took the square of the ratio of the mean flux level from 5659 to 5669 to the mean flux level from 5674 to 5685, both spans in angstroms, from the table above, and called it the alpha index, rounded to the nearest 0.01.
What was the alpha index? 0.87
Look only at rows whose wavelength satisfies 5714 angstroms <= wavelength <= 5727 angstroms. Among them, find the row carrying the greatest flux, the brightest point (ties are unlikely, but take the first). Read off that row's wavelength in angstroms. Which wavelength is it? 5715.05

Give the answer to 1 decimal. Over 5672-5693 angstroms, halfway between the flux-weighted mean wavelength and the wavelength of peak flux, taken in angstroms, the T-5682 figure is 5678.9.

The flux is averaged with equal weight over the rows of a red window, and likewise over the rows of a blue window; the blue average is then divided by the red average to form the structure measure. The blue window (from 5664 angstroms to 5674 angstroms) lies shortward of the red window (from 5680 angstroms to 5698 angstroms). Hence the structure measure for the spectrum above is 1.01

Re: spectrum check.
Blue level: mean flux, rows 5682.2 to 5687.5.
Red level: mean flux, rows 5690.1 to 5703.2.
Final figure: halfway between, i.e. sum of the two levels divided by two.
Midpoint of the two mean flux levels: 3.724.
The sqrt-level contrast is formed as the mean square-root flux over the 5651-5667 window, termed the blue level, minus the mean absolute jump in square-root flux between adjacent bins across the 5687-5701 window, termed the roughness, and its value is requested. 1.891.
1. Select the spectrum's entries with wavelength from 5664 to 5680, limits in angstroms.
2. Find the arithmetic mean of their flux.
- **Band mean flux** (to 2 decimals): 3.88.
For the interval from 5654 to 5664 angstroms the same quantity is 3.70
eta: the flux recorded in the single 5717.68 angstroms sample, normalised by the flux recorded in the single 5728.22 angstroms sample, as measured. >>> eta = 1.01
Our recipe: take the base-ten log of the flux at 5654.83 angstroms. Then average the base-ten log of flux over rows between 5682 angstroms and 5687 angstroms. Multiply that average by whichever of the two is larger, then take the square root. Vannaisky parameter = 0.569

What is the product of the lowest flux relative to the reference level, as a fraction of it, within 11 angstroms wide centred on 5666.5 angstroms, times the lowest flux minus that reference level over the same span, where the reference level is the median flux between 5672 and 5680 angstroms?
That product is -0.394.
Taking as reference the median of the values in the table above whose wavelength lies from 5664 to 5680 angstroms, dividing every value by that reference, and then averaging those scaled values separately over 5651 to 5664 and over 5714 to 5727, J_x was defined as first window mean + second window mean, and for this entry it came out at 2.01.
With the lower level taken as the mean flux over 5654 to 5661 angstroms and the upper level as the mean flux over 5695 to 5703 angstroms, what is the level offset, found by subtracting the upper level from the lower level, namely -0.05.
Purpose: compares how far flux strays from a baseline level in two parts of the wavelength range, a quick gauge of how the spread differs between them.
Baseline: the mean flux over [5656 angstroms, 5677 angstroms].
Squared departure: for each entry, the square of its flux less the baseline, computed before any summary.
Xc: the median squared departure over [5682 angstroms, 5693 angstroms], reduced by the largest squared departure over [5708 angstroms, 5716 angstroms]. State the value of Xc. -0.27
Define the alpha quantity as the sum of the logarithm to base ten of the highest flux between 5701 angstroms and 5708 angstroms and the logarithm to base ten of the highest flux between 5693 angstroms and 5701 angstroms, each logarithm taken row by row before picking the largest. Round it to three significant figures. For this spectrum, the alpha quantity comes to 1.17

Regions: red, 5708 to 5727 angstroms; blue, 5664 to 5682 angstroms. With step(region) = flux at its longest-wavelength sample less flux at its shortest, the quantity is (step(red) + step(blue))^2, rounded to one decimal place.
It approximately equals 0.7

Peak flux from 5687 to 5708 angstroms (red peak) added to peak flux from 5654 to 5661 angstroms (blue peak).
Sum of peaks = 7.66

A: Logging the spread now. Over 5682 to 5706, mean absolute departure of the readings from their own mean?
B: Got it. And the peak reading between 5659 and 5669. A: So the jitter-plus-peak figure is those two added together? 3.87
